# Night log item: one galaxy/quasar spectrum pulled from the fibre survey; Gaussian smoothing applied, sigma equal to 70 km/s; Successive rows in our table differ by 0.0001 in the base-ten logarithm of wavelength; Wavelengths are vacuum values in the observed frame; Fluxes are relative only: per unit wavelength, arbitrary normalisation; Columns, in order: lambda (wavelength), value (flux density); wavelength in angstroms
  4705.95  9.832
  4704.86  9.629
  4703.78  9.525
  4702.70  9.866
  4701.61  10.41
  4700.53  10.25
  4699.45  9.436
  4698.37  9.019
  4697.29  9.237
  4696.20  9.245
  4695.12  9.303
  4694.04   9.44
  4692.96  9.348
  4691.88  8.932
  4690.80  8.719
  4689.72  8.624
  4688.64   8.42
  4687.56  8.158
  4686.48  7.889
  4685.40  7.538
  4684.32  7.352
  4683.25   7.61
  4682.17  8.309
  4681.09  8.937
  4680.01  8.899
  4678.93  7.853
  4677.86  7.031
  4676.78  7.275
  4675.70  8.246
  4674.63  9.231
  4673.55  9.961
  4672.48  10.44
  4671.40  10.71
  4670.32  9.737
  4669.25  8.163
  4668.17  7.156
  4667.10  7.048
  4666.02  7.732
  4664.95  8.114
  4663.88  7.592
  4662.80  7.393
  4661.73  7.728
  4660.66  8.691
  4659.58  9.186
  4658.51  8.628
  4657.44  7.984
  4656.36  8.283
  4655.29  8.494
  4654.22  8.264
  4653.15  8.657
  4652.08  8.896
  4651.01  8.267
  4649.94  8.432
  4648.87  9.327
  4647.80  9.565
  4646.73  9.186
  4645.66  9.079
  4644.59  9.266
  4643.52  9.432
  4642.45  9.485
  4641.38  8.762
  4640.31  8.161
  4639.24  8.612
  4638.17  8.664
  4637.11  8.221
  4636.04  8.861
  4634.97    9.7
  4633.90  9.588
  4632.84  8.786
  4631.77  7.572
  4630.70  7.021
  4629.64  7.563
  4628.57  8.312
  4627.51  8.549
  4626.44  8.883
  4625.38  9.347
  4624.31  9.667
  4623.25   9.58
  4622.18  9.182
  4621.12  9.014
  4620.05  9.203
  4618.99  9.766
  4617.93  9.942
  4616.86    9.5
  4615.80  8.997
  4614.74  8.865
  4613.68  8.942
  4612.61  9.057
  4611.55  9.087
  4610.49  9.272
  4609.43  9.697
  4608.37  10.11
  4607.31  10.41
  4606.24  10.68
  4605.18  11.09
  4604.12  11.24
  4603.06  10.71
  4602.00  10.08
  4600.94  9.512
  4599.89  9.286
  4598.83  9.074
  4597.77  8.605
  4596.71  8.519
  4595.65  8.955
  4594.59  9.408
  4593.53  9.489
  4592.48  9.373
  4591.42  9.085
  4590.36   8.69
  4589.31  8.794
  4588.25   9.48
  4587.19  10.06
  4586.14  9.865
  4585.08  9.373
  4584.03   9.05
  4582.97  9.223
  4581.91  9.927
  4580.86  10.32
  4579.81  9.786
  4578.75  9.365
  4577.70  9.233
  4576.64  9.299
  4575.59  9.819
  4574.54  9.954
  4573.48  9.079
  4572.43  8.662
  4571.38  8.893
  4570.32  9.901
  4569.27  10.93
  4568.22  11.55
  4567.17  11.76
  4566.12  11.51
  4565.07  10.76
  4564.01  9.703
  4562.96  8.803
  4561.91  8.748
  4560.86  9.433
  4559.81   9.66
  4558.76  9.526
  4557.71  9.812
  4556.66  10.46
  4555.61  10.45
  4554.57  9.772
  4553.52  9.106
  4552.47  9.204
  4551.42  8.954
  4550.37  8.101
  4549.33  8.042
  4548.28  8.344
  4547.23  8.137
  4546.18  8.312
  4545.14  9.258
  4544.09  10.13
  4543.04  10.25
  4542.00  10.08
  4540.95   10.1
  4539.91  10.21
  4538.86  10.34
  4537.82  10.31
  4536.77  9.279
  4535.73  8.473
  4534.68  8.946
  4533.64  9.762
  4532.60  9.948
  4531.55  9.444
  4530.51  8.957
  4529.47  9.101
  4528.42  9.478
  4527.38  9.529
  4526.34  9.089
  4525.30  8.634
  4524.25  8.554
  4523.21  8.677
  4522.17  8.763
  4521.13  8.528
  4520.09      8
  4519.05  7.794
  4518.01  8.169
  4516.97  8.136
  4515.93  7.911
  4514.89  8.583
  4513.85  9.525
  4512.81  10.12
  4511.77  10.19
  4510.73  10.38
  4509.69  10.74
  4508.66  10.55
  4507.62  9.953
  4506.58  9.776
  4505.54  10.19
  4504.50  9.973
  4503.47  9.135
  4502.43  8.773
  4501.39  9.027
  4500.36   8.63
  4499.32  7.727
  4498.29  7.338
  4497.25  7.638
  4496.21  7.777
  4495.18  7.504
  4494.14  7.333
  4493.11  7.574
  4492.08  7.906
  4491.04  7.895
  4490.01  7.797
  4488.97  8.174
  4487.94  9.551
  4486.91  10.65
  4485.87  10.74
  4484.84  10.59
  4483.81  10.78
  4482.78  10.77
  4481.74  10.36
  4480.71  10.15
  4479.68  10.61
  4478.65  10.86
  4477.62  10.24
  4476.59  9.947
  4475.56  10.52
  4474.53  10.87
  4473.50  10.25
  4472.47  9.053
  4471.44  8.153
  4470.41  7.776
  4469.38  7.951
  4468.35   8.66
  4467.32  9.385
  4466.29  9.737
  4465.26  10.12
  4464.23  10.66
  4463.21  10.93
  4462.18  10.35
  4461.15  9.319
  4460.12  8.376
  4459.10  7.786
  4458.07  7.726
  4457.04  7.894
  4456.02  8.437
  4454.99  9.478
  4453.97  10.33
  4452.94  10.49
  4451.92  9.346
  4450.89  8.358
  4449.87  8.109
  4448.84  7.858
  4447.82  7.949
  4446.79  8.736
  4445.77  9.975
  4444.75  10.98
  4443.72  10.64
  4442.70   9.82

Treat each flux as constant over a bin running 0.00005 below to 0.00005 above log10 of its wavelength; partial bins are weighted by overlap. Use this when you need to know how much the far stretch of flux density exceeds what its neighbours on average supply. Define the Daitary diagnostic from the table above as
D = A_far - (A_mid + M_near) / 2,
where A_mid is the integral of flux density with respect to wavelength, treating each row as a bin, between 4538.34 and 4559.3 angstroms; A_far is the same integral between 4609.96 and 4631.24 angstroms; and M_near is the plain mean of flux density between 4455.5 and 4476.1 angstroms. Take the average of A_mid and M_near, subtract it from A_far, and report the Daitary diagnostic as 88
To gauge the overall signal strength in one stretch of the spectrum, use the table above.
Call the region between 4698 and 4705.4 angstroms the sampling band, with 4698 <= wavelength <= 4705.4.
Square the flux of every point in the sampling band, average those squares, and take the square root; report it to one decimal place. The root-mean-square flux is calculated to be 9.7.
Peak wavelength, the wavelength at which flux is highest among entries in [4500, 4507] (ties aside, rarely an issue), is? 4505.54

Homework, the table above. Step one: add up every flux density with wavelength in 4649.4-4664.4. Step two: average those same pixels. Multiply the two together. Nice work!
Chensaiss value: 969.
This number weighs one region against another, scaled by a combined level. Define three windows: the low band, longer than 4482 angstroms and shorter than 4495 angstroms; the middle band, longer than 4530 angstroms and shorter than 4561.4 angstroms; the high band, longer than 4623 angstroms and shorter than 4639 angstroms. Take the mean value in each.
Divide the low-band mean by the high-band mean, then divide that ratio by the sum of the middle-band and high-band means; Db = 0.0581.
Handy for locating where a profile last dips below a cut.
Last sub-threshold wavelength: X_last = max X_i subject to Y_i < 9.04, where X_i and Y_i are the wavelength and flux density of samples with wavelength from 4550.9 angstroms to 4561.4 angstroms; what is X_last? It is 4551.42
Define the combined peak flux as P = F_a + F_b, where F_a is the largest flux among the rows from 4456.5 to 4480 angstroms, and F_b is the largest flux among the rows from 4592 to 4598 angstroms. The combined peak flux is 20.4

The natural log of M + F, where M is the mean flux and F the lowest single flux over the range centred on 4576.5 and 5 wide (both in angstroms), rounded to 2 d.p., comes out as 2.93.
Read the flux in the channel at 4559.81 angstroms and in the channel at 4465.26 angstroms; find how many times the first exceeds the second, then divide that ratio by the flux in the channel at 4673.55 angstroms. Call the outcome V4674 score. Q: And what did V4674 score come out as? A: 0.096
